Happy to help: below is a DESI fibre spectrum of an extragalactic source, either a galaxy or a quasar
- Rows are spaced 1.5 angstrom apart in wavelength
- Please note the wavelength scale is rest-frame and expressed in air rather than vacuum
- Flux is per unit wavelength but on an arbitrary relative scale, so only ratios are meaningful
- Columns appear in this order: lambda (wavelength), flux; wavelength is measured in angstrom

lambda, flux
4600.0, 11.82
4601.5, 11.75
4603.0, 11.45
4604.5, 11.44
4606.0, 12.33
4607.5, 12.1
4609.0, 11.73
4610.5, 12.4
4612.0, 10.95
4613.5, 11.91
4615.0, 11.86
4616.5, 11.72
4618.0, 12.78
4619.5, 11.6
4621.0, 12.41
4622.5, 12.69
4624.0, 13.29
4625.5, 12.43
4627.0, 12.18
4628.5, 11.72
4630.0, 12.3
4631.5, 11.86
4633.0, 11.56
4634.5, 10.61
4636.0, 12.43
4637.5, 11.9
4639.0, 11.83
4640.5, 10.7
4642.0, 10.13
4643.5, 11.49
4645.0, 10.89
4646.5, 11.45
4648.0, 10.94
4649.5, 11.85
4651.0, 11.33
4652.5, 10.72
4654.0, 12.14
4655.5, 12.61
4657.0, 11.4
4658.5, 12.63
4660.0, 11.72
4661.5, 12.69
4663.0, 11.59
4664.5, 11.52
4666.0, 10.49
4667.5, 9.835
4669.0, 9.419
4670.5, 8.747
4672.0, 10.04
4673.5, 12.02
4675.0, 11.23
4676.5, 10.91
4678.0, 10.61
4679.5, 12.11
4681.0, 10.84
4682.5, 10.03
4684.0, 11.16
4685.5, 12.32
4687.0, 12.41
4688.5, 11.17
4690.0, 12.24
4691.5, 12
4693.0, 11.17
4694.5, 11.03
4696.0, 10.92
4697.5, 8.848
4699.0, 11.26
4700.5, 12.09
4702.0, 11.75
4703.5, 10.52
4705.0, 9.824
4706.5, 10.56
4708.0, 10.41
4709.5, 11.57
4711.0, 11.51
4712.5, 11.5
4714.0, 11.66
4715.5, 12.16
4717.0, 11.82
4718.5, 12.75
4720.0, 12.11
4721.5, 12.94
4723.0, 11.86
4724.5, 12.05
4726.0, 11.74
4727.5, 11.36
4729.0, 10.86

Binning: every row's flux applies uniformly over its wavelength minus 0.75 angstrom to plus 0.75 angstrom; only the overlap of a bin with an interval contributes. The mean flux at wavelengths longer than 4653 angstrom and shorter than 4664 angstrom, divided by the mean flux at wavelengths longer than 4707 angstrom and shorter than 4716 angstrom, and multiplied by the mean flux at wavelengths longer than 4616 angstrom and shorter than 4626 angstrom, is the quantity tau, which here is 13.1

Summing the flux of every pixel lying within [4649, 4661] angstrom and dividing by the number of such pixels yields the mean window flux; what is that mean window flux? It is 11.8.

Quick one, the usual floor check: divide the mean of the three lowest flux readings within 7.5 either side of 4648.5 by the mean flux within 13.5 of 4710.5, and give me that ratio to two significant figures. 0.93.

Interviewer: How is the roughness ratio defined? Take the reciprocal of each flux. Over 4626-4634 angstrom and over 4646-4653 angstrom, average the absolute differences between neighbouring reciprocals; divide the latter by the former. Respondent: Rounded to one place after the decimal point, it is 1.6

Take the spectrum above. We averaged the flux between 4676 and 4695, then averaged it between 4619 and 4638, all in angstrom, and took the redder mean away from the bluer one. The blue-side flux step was 0.69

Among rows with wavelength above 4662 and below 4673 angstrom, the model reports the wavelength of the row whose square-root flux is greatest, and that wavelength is 4663.0 angstrom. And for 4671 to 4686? 4685.5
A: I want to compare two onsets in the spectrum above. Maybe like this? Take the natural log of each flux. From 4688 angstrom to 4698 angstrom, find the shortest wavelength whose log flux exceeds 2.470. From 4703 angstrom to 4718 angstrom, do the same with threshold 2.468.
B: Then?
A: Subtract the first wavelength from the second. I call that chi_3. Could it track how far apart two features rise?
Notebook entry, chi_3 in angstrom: 25.5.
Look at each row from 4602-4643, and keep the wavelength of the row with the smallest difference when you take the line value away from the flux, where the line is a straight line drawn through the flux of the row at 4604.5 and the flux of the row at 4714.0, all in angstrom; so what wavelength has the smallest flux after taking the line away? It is 4642.0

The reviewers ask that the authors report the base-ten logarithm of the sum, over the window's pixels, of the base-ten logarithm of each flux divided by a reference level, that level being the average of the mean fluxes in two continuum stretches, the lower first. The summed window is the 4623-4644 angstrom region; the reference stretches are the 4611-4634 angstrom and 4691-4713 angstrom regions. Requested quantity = -1.0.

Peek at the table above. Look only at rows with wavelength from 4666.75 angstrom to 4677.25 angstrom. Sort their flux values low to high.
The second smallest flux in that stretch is 9.419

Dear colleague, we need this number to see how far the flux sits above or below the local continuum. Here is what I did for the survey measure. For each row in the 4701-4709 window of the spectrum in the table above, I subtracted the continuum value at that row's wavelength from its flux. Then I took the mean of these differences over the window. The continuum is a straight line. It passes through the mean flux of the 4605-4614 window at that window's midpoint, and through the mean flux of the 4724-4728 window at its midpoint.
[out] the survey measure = -1.1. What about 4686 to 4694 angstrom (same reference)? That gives 0.0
